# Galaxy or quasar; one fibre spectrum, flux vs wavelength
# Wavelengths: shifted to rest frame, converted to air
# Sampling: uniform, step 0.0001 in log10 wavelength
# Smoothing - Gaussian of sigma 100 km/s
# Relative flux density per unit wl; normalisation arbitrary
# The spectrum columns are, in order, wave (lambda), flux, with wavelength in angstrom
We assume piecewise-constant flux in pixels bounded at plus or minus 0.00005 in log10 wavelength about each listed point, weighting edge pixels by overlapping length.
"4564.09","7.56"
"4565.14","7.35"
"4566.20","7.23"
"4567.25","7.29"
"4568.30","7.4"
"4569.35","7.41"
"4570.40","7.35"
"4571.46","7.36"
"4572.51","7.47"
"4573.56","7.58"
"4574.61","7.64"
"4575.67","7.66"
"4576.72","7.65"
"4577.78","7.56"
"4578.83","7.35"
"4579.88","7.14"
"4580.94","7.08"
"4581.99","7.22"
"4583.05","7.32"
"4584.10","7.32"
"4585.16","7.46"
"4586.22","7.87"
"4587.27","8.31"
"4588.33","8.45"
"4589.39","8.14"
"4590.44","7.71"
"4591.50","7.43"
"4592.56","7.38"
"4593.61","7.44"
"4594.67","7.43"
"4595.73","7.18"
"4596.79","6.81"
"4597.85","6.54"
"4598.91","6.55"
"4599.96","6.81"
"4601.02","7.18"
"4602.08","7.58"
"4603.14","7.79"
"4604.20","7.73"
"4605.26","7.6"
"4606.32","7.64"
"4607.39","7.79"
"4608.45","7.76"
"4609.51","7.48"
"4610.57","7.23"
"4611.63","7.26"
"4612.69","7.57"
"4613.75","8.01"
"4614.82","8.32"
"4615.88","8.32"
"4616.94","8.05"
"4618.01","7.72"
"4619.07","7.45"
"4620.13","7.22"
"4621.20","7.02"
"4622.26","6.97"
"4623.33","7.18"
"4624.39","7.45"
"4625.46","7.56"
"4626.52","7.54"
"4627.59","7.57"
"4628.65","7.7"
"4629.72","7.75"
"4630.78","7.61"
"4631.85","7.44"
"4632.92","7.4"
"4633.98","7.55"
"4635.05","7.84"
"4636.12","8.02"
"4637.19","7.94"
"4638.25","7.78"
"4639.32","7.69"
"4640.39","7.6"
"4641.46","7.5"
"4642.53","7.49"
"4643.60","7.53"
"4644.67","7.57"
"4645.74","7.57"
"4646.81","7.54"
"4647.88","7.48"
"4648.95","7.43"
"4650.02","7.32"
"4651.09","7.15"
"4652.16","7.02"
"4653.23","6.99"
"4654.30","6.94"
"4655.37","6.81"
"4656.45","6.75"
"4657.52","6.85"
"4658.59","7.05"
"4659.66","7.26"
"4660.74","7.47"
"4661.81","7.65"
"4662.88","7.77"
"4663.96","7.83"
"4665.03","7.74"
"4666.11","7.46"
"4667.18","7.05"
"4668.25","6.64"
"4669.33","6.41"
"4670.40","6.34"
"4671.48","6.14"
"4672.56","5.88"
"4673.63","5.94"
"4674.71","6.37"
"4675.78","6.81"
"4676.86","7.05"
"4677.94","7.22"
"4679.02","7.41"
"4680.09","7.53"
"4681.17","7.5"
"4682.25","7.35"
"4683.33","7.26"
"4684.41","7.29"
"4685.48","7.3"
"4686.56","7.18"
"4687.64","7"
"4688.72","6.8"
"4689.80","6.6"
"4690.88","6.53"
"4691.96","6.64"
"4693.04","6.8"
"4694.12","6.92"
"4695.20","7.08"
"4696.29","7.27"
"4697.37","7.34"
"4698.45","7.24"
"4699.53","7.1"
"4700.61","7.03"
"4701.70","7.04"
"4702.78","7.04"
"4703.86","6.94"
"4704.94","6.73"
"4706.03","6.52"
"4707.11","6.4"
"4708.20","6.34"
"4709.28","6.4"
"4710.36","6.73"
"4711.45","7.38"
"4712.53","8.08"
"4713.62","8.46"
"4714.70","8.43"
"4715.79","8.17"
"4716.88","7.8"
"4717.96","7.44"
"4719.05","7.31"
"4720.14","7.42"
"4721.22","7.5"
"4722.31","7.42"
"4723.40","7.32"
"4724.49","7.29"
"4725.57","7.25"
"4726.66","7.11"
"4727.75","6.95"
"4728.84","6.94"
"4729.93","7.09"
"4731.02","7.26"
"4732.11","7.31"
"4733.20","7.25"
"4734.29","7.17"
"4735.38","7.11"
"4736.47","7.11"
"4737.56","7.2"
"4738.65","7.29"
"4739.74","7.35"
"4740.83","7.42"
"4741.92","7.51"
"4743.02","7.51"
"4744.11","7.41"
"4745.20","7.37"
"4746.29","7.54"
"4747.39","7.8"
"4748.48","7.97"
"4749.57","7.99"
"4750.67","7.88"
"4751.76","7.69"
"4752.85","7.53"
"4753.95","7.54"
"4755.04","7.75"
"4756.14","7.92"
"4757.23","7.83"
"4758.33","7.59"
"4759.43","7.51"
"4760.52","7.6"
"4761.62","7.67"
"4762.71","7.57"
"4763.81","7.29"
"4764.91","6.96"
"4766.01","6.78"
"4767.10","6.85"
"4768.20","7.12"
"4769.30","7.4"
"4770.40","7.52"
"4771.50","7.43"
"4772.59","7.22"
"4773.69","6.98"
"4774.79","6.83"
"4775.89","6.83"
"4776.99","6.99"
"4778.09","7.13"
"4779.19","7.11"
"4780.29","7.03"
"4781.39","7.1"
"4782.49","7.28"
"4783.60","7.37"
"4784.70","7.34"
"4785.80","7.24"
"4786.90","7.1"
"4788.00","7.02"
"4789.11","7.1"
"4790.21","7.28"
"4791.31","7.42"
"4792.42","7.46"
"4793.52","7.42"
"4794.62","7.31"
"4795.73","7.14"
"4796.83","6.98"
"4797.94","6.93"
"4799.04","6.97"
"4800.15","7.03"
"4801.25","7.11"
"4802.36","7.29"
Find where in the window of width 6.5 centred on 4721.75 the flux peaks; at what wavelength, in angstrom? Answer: 4721.22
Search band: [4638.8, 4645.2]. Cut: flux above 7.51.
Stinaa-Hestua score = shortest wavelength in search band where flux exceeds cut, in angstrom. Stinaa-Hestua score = 4639.32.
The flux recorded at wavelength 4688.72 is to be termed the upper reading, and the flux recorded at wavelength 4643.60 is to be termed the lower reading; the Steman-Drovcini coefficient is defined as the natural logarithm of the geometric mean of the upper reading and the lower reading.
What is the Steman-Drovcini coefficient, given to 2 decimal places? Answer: 1.97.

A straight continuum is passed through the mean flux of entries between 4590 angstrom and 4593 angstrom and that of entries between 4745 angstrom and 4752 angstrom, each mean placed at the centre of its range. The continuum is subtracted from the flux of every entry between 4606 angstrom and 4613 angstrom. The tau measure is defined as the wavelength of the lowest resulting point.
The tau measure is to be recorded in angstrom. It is 4610.57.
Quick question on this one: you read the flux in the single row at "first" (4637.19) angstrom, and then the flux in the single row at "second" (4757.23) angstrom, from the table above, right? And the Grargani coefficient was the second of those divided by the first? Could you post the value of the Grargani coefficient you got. 0.99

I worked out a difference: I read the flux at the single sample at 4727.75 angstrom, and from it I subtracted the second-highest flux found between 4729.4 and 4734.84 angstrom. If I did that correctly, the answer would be -0.3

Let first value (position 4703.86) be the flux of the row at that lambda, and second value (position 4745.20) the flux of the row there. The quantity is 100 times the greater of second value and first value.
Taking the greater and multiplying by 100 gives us 737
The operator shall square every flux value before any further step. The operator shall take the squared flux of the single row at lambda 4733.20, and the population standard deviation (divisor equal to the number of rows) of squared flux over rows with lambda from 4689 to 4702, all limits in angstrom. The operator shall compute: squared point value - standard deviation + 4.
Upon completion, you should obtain 53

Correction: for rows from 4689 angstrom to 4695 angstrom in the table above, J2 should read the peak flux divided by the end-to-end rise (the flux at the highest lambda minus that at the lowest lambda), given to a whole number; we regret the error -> 22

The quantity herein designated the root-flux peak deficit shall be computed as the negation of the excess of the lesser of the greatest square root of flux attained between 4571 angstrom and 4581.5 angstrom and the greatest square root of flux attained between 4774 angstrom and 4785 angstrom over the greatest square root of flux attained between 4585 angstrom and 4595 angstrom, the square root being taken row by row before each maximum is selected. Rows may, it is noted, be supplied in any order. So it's 0.19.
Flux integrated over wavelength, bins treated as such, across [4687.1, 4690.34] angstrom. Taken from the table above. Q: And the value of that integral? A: 22.0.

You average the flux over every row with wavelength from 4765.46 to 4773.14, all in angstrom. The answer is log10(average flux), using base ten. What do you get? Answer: 0.857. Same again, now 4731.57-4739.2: 0.858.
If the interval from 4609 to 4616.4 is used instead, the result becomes 0.889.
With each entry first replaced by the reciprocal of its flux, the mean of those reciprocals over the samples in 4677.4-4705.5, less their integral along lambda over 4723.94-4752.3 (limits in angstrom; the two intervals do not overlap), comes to -3.71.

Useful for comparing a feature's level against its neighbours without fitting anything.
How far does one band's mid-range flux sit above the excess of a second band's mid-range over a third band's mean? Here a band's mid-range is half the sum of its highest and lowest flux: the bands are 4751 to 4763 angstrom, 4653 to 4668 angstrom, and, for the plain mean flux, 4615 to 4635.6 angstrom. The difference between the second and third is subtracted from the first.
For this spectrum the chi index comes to 8.0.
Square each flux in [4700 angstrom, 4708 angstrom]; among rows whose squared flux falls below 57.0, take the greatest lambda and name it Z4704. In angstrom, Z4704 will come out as 4707.11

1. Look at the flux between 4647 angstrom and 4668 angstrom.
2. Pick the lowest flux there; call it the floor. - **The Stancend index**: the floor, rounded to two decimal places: 6.75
